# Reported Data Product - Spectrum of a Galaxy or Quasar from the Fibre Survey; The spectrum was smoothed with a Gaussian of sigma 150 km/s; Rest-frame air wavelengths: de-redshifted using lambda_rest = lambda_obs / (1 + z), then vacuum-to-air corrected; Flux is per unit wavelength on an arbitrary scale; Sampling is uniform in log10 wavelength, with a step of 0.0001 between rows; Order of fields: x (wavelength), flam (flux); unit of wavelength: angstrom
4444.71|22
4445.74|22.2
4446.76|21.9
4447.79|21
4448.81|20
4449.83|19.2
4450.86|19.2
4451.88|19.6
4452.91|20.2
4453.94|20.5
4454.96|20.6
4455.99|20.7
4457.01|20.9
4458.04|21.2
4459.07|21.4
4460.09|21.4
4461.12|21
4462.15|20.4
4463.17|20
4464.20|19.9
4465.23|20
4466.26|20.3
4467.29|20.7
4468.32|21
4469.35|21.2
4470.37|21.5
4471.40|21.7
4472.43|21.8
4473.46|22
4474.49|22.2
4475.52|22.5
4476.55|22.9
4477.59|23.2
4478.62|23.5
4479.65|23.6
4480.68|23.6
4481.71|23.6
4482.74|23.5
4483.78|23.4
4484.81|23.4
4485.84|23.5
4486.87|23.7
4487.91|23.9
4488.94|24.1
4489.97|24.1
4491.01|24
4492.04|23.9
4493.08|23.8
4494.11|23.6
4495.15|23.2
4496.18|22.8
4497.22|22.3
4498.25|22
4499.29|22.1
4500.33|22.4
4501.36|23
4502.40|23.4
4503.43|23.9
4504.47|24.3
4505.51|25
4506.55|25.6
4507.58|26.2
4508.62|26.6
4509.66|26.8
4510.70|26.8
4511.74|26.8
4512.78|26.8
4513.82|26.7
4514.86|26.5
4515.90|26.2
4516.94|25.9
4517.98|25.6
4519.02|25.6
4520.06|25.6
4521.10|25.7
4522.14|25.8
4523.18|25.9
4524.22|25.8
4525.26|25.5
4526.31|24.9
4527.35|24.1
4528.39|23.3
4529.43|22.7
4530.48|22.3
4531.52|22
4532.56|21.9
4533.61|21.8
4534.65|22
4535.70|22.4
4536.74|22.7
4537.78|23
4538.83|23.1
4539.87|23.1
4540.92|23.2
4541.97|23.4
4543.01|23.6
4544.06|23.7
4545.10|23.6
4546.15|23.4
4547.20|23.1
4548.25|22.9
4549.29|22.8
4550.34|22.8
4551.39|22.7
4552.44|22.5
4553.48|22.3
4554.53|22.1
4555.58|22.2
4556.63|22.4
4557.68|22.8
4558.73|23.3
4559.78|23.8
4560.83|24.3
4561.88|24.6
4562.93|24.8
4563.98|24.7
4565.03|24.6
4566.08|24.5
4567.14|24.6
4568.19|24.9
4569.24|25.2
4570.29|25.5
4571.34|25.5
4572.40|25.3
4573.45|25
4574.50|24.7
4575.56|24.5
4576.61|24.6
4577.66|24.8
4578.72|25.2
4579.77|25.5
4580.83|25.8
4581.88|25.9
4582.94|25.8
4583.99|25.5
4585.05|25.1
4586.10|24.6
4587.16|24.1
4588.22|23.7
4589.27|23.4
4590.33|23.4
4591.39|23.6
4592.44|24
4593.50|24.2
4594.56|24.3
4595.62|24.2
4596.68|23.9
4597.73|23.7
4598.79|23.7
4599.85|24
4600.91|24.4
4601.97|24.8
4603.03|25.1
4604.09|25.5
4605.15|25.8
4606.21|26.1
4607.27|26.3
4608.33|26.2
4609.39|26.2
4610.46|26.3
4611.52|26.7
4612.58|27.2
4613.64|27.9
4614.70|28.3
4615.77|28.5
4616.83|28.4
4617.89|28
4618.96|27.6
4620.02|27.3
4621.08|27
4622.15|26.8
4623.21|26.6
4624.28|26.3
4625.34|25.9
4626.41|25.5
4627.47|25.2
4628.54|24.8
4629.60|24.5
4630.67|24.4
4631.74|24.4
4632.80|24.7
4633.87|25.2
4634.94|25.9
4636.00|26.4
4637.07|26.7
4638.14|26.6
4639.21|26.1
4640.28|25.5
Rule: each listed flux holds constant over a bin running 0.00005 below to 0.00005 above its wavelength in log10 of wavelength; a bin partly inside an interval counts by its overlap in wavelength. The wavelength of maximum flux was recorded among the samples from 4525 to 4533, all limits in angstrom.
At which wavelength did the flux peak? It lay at 4525.26 angstrom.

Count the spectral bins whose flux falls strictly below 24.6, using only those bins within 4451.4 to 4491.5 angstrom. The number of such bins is 39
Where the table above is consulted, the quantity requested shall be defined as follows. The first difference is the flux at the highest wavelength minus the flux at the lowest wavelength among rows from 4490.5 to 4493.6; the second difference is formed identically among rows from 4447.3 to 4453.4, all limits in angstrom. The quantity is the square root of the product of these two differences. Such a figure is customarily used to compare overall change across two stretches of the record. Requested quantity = 0.4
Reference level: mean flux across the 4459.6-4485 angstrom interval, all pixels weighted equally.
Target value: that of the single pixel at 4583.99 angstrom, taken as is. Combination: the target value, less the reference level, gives 3.6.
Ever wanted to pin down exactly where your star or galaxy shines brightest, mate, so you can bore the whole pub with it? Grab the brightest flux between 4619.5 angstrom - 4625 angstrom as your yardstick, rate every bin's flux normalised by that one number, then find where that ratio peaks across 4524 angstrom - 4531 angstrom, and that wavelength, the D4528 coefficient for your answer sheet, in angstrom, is 4524.22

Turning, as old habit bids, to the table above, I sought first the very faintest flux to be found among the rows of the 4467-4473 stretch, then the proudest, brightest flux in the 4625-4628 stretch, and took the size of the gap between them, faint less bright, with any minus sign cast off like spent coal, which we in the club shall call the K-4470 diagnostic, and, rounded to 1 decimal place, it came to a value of 5.2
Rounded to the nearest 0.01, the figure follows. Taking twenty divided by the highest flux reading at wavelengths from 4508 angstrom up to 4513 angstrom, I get 0.75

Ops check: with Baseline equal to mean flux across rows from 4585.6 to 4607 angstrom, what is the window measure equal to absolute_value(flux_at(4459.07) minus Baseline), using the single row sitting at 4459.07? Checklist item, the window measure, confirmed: 2.9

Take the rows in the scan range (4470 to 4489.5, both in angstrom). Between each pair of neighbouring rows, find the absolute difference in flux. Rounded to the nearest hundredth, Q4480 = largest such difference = 0.40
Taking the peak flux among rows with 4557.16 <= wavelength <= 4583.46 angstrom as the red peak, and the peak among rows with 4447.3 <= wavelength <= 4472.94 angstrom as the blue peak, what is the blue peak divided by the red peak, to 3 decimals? 0.842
